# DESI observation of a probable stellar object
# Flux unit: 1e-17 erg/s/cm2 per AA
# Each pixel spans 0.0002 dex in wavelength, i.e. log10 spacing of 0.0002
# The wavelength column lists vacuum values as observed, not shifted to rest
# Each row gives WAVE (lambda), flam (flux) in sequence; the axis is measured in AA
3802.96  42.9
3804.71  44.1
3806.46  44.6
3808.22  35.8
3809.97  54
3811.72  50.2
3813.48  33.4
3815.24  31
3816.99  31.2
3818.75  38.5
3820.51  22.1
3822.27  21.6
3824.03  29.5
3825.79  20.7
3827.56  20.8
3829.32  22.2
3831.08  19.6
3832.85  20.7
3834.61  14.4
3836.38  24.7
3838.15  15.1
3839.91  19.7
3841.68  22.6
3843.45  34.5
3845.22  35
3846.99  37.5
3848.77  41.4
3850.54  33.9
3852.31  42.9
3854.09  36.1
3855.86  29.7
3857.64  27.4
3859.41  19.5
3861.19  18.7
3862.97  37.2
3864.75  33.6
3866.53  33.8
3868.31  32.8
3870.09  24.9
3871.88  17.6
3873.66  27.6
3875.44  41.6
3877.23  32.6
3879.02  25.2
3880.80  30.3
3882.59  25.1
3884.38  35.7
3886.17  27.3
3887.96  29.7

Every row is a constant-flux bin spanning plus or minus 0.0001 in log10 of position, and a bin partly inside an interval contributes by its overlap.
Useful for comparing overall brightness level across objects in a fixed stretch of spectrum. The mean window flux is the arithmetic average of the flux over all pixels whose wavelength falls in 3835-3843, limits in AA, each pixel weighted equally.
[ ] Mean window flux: 21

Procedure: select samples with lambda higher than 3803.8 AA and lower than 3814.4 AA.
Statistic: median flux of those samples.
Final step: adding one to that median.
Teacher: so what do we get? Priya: 45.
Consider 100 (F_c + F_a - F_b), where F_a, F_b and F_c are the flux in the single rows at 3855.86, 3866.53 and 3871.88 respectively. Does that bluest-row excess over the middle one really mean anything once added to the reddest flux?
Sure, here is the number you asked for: 1350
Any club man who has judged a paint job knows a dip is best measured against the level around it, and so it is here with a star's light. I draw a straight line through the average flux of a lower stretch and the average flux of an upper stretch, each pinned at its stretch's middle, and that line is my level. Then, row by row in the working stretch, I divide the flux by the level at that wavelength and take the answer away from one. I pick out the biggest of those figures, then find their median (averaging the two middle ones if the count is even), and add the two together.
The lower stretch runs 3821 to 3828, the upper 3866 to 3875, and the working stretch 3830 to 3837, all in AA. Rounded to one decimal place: 0.6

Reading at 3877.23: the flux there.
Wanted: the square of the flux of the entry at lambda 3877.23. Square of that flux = 1063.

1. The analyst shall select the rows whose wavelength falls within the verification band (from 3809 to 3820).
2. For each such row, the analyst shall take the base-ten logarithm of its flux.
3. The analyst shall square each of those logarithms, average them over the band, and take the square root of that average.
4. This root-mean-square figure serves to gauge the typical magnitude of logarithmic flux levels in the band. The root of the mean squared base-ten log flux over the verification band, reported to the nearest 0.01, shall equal 1.59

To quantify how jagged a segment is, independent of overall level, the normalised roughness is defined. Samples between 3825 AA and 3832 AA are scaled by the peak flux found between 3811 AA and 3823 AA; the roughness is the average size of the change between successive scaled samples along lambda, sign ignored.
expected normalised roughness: 0.027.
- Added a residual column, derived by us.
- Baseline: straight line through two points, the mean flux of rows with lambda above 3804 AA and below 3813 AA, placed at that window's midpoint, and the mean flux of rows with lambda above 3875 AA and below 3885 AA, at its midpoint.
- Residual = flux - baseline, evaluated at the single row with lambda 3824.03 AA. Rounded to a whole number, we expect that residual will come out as -13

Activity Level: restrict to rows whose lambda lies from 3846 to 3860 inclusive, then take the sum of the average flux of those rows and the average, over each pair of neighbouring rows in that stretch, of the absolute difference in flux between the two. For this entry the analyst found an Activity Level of 40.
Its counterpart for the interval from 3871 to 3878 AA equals 41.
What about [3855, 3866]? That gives 34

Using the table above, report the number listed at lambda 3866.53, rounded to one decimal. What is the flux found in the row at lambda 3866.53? 33.8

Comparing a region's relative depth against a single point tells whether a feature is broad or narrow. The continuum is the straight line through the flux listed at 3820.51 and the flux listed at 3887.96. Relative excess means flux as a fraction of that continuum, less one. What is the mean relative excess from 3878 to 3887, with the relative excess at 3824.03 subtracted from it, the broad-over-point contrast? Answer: -0.32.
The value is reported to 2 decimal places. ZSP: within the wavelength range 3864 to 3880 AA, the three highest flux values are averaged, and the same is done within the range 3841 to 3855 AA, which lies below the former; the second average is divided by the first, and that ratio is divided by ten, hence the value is 0.11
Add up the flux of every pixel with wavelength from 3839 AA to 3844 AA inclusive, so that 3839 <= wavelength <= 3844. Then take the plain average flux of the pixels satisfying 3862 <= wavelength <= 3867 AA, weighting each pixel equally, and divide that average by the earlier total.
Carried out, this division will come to 0.45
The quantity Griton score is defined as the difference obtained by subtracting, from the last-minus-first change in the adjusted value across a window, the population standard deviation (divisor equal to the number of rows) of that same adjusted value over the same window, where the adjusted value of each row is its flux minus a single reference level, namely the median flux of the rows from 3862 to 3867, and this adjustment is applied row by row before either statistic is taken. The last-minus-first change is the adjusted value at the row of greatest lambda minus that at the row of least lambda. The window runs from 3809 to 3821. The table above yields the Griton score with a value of -42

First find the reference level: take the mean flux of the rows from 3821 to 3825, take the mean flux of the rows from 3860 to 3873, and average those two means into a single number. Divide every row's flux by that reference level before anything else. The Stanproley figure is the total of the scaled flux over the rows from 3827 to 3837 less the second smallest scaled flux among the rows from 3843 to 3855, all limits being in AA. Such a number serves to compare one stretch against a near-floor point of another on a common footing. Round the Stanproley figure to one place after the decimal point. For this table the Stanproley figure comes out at 3.3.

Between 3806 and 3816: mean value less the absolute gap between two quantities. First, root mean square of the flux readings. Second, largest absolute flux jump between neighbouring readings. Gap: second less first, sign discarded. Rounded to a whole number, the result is 17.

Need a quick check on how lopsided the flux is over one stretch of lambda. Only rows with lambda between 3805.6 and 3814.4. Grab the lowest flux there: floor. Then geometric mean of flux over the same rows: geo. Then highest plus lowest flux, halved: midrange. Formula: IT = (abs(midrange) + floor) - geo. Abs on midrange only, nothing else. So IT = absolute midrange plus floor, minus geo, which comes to 34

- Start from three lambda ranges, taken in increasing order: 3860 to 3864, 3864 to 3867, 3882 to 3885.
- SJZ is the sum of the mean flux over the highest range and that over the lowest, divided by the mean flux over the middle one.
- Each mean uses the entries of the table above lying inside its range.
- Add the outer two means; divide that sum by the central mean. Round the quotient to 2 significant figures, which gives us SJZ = 1.7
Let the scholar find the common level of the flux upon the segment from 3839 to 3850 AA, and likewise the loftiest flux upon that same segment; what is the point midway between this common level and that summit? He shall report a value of 36.6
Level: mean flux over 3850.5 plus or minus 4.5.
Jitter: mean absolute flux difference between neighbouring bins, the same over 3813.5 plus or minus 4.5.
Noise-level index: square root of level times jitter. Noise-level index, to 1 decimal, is 14.9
